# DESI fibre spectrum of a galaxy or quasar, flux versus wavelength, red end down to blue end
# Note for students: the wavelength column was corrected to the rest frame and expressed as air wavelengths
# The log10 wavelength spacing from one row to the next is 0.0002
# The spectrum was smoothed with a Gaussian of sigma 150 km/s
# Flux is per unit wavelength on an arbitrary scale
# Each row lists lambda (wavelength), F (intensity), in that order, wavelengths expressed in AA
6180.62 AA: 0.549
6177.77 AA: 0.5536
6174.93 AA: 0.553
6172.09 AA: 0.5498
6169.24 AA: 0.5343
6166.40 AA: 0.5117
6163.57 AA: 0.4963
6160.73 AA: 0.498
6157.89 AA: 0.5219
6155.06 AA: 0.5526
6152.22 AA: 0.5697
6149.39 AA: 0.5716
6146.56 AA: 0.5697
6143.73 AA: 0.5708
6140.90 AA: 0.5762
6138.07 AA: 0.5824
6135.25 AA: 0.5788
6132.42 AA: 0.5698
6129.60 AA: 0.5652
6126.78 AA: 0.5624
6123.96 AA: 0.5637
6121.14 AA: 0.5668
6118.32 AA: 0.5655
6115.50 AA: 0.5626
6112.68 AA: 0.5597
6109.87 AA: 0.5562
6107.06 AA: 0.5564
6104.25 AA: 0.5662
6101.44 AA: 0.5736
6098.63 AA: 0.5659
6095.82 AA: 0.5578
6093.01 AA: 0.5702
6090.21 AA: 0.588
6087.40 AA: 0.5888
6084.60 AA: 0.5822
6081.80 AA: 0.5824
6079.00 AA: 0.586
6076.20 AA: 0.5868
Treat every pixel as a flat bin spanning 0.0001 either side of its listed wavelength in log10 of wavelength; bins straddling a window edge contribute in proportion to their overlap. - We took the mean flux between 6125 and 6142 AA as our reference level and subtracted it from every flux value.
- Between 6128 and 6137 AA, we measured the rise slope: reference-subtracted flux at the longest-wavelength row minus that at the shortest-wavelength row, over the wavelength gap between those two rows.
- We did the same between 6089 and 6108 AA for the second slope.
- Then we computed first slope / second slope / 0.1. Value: -13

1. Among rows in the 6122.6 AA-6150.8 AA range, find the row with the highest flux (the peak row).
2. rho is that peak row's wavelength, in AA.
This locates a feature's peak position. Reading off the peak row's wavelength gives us 6138.07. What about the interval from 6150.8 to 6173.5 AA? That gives 6152.22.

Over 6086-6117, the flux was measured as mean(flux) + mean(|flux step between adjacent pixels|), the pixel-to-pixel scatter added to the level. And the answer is 0.575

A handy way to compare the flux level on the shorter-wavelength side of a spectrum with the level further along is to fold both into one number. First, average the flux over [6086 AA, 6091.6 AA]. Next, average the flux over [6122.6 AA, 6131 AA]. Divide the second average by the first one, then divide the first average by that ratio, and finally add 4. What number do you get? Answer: 4.61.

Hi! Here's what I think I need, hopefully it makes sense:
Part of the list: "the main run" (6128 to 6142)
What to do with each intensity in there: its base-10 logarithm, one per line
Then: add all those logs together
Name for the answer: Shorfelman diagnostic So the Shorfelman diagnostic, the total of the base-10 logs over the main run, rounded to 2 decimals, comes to -1.20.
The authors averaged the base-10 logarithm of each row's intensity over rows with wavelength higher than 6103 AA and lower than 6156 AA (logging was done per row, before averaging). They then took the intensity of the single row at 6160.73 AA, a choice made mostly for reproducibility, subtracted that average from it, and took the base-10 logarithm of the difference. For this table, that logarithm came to -0.128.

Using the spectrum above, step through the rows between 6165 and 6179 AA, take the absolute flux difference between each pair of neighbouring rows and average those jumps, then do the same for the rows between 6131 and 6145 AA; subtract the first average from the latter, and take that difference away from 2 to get 2.00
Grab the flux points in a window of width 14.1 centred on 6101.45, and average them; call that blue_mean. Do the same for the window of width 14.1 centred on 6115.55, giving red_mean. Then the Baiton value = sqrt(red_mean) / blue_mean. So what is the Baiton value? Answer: 1.33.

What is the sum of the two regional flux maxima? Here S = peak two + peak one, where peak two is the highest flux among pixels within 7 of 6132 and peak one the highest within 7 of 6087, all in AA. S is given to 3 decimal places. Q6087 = 1.171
